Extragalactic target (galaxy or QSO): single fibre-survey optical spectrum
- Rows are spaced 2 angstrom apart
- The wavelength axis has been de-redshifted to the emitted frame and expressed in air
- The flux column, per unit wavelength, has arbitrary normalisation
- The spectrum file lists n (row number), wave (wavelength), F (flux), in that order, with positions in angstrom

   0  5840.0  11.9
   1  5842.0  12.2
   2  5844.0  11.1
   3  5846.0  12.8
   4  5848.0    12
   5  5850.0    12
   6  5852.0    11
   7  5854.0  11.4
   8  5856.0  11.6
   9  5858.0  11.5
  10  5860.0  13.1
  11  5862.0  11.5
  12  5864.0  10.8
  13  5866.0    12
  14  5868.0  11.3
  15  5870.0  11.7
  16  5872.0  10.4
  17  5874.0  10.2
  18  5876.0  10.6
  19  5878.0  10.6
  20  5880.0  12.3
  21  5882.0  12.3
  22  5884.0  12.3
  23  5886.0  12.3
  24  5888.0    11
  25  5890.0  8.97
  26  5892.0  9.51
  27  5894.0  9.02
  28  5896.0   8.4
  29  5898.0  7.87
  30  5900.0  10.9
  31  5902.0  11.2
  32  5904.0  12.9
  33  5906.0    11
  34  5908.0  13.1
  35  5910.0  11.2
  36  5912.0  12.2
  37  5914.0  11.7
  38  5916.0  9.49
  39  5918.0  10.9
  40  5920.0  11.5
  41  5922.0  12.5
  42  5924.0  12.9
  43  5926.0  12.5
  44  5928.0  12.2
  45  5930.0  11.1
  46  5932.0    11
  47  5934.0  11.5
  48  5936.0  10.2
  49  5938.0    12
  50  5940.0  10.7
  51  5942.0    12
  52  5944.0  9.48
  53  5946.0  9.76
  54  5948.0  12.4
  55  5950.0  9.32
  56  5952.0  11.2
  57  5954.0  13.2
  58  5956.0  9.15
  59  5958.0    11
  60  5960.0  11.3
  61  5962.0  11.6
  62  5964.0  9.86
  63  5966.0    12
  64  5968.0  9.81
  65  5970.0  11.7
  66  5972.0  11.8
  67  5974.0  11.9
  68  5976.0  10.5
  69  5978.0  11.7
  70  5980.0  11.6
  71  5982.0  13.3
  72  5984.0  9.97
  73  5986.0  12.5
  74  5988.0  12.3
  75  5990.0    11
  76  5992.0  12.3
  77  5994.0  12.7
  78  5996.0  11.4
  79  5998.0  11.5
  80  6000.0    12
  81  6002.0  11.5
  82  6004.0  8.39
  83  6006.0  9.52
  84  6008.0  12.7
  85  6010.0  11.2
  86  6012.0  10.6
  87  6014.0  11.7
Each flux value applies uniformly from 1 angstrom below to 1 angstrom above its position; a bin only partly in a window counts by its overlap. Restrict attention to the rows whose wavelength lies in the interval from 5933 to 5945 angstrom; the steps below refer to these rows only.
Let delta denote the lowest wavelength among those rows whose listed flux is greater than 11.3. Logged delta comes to 5934.0 angstrom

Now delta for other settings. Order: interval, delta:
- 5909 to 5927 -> 5912.0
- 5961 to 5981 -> 5962.0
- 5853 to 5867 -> 5854.0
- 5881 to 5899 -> 5882.0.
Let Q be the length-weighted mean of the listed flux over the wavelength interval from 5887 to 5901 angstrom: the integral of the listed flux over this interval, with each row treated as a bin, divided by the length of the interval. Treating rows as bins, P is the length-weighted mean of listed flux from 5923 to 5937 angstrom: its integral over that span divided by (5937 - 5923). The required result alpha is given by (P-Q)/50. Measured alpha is 0.045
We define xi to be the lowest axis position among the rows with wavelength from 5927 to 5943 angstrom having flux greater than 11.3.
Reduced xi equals 5928.0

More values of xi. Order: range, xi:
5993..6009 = 5994.0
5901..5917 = 5904.0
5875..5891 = 5880.0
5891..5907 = 5904.0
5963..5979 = 5966.0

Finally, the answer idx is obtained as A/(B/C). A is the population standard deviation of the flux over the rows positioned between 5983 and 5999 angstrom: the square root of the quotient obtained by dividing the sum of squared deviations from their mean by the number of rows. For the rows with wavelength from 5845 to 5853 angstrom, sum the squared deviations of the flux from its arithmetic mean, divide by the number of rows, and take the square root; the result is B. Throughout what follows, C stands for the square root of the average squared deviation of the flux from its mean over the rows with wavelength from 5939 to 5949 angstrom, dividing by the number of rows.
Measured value 1.6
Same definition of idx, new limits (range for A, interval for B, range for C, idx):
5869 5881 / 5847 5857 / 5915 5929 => 2.2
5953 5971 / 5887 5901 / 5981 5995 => 1.1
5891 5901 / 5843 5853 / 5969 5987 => 1.4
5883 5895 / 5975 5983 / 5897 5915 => 2.1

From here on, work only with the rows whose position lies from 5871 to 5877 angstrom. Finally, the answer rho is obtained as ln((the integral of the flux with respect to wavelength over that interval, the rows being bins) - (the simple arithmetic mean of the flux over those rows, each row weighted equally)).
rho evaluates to 3.95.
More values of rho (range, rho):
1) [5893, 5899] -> 3.74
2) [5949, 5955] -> 4.03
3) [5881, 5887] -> 4.12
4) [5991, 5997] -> 4.11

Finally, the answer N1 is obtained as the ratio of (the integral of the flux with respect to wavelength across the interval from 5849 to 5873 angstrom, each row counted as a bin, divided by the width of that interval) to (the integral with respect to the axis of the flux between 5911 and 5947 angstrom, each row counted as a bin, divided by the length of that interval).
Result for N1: 1.02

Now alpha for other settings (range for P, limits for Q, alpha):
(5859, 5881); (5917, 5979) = 0.001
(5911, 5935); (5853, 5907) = 0.013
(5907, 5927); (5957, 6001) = 0.005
